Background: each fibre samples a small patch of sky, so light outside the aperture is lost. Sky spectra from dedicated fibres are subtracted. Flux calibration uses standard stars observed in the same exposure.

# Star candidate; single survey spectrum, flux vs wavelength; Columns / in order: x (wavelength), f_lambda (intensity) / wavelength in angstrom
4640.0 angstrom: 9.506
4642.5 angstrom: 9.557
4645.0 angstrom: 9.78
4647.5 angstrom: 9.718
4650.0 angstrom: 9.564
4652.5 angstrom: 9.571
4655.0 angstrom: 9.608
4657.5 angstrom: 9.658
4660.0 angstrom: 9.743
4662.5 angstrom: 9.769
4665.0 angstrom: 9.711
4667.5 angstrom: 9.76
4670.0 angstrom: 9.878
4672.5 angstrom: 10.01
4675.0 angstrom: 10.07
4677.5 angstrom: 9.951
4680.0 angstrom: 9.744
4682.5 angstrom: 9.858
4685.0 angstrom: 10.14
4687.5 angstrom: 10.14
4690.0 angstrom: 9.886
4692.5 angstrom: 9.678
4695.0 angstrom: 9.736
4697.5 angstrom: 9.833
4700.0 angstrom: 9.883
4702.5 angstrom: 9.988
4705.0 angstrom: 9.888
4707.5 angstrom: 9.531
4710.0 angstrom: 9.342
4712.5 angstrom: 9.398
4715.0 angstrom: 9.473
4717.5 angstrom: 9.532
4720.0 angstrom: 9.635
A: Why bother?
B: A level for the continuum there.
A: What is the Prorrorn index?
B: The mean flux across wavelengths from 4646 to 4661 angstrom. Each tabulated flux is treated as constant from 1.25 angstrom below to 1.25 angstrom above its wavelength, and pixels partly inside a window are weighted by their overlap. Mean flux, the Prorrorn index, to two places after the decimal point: 9.64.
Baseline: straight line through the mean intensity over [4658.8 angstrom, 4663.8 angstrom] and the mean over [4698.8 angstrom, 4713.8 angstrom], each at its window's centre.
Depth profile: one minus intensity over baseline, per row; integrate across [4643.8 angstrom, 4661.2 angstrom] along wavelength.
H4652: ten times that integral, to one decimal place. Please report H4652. 2.0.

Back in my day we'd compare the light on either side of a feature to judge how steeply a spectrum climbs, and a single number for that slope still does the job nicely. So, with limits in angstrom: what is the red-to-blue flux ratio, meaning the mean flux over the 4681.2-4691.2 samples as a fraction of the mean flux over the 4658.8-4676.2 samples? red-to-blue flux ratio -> 1.02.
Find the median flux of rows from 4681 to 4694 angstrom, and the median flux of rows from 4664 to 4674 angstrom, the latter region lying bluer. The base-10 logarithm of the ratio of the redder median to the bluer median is 0.003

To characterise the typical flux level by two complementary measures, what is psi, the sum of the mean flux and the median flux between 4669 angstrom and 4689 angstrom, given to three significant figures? 20.0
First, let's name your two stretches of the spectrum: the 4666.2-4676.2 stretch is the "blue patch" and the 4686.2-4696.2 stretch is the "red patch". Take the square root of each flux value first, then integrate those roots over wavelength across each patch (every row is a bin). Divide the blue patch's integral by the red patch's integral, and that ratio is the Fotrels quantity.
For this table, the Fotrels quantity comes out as 1.00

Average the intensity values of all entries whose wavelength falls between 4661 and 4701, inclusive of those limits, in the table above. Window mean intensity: 9.88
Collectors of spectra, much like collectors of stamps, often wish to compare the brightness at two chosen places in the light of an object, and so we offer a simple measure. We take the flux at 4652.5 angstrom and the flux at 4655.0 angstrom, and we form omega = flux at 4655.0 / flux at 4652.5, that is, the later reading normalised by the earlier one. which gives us 1.00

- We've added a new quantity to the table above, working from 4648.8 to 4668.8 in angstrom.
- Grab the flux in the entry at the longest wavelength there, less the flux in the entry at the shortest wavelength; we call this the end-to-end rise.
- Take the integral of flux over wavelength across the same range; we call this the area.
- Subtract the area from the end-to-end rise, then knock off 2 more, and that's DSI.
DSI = -195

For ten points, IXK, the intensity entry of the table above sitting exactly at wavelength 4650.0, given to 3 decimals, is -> 9.564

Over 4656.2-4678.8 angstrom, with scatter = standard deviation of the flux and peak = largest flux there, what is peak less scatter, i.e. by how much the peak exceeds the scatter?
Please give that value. 9.93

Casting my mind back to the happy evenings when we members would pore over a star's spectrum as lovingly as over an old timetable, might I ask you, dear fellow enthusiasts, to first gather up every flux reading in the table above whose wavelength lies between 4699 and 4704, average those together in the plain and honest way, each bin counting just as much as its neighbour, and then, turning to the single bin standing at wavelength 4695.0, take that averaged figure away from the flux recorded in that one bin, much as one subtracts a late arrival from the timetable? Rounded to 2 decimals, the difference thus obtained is -0.20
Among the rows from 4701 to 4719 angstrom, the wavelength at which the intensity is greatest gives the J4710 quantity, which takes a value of 4702.5 angstrom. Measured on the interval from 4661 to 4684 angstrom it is 4675.0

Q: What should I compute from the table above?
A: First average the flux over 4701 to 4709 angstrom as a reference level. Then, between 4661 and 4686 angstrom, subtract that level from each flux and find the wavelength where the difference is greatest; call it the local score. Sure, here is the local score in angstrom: 4685.0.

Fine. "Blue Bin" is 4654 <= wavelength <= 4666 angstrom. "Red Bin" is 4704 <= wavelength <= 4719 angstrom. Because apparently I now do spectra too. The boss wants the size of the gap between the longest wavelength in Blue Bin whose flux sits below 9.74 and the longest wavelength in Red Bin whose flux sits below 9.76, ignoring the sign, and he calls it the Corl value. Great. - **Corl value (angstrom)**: 52.5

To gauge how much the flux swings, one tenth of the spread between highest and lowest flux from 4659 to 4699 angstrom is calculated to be 0.046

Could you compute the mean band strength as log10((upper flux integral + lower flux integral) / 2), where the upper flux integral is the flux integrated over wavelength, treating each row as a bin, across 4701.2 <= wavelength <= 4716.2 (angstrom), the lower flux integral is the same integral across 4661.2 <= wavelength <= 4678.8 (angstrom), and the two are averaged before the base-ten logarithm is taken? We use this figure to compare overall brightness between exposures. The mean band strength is 2.20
